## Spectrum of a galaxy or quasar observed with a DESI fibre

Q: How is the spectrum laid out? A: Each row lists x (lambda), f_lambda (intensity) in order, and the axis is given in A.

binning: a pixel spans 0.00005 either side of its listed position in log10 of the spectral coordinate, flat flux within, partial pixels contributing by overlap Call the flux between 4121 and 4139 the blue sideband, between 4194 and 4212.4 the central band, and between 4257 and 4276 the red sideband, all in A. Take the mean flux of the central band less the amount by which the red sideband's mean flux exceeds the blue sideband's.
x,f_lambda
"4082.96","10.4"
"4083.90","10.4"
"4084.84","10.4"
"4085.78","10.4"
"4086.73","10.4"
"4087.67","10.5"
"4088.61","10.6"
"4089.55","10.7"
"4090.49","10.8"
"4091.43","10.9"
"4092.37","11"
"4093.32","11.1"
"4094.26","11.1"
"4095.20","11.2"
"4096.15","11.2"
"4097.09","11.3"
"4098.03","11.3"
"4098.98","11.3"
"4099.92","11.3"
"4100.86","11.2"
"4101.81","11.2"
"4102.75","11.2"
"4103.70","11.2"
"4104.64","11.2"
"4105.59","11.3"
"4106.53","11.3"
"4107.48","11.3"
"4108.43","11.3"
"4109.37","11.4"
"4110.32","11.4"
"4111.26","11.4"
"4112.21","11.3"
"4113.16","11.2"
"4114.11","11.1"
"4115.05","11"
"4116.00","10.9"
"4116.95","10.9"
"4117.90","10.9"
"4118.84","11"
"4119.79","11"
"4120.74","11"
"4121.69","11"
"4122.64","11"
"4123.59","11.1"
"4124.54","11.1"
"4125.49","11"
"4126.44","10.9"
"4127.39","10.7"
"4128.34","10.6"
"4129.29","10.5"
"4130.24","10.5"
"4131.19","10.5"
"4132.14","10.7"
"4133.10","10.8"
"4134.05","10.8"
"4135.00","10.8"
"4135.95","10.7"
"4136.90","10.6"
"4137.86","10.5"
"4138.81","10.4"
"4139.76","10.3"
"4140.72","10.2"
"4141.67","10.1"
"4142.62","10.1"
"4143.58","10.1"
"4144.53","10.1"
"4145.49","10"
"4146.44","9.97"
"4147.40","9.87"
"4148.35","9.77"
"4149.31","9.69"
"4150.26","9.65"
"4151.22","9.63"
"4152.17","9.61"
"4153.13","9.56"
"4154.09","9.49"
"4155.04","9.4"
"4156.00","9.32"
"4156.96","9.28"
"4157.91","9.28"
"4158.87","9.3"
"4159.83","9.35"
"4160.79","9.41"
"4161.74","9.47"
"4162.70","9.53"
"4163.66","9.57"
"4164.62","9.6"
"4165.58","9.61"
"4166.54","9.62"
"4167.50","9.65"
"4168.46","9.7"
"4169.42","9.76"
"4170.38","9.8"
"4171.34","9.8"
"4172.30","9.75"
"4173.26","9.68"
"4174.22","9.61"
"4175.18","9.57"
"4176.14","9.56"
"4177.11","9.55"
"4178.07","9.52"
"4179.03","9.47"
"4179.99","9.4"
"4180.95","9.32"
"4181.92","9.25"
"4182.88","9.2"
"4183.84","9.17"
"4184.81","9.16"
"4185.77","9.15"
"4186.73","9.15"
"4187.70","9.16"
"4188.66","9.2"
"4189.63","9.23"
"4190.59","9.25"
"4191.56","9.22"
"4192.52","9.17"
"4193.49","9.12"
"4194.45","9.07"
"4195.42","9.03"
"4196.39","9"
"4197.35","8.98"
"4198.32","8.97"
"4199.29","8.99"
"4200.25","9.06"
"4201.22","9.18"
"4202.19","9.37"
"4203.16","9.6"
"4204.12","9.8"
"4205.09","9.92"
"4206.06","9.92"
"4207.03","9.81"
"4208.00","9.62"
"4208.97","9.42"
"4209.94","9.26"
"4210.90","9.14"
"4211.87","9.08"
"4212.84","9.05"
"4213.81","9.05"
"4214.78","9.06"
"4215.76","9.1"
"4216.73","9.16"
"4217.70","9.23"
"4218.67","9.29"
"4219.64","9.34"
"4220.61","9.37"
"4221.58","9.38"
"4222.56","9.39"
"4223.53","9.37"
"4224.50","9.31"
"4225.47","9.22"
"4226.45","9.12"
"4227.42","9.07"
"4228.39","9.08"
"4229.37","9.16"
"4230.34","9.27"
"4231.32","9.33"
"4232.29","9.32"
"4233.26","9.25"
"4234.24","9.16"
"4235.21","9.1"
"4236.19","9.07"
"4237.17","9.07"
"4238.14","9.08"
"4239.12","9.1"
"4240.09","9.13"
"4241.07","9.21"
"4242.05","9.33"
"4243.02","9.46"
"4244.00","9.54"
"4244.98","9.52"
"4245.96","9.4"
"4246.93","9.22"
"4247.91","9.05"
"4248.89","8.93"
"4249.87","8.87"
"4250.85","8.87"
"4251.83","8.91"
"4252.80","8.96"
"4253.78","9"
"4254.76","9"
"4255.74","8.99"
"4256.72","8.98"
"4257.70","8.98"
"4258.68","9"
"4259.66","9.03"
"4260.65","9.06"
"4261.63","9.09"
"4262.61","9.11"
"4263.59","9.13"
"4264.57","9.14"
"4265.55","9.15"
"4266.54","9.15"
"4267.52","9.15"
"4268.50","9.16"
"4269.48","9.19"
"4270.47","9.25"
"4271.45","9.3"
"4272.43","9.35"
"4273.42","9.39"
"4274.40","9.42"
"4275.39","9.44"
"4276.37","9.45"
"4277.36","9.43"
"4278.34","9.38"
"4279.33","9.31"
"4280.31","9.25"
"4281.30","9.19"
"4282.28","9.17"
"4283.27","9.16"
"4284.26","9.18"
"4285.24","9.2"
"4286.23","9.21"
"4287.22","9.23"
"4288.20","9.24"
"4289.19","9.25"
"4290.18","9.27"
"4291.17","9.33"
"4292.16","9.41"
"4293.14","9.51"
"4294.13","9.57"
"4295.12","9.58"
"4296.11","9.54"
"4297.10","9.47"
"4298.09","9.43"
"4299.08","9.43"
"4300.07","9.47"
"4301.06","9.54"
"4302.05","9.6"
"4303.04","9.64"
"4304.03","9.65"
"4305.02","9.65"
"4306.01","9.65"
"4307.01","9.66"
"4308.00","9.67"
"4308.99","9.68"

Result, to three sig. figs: 10.9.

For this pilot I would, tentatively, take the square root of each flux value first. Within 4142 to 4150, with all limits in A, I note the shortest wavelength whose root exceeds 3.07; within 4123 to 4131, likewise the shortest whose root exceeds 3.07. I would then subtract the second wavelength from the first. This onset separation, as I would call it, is 19.0 A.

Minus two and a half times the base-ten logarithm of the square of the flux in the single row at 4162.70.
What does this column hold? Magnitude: -4.90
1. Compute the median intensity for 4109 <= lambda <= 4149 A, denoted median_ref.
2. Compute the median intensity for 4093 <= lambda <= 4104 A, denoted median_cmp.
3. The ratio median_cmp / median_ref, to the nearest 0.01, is 1.04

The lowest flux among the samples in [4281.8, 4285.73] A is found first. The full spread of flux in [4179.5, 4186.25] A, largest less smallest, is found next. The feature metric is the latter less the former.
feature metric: -8.9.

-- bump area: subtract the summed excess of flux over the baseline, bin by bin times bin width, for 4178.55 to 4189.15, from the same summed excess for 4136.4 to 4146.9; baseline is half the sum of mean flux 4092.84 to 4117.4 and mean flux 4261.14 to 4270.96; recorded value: 10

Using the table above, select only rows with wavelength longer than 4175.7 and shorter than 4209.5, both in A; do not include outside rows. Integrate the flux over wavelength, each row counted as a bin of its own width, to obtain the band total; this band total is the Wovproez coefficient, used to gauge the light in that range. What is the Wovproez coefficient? 315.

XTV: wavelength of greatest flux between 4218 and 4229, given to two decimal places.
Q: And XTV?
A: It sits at 4222.56 A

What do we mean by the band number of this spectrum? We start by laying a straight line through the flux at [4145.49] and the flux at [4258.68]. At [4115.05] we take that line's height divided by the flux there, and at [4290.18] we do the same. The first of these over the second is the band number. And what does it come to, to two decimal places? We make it 0.99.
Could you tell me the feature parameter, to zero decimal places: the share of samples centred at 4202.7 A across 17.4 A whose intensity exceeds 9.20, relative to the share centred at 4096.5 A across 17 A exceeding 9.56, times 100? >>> 50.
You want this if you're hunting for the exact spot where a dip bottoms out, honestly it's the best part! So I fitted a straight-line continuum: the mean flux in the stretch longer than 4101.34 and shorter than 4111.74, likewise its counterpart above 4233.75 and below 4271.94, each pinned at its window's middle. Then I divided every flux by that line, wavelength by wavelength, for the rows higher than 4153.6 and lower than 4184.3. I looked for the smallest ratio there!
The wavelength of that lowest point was 4156.96 A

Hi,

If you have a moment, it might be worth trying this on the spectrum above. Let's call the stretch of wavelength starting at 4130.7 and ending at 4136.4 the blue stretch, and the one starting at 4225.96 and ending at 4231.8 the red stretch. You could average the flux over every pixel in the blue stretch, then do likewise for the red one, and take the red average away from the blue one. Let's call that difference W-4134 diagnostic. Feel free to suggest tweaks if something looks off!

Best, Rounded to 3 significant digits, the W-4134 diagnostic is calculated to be 1.55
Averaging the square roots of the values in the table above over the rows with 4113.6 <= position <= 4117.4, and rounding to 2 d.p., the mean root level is 3.31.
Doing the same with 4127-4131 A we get 3.25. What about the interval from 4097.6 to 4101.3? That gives 3.36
